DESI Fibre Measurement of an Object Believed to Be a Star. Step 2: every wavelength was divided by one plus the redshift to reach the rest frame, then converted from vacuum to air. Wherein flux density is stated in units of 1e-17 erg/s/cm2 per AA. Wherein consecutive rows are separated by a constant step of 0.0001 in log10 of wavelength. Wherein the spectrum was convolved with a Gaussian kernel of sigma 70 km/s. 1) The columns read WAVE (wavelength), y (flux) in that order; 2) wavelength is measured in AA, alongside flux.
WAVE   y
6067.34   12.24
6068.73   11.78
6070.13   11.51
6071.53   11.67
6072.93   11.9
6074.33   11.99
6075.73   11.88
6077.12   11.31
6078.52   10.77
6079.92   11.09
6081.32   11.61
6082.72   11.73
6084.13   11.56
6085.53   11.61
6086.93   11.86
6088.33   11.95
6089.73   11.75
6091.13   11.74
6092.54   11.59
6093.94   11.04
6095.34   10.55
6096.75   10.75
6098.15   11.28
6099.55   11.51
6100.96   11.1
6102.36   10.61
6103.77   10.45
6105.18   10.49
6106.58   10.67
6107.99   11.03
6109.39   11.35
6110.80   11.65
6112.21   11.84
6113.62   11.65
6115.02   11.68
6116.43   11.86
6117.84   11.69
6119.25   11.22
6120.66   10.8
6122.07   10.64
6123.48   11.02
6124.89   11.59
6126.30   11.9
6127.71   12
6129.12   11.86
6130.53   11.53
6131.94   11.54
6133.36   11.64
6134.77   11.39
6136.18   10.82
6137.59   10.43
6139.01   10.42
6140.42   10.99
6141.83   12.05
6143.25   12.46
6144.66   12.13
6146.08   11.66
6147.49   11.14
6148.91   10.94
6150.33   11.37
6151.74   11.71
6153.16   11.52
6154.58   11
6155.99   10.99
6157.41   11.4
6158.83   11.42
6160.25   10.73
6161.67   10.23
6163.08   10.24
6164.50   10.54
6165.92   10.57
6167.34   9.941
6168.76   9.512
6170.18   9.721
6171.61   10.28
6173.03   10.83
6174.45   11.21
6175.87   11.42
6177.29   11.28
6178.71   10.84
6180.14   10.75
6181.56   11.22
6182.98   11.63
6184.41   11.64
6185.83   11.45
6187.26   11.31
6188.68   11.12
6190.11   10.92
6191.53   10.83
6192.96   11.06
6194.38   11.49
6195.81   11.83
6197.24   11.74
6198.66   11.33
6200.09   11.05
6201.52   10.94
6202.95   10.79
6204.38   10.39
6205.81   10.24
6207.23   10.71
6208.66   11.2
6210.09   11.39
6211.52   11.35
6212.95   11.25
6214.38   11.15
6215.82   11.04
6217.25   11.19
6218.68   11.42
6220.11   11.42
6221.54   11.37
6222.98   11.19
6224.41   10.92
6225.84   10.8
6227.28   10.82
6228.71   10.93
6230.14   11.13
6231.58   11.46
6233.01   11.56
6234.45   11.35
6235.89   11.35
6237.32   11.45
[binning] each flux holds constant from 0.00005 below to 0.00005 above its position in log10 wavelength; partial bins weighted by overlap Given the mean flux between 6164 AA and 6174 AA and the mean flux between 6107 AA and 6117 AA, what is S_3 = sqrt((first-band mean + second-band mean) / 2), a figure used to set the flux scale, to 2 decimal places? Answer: 3.30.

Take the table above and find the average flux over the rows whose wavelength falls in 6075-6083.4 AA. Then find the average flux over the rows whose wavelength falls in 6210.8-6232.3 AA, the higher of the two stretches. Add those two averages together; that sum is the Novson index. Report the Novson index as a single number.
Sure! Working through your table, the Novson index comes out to 22.6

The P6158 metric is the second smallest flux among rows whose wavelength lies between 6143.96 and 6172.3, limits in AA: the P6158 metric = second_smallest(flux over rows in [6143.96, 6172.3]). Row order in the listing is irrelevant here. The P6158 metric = 9.721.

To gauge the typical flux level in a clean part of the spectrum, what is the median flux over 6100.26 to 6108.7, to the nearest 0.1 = 10.6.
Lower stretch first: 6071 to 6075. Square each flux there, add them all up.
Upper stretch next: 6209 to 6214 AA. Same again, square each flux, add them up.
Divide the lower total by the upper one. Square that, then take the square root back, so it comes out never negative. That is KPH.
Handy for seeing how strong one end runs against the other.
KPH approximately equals 1.09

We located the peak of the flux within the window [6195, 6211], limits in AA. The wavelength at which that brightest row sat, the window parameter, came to 6195.81 AA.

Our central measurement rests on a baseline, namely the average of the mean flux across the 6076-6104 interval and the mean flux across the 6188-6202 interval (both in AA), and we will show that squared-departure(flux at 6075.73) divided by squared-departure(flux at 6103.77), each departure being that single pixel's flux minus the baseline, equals 1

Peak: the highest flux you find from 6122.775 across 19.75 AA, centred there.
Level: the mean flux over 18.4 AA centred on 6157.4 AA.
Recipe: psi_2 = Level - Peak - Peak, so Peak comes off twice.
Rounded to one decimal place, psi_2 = -13.0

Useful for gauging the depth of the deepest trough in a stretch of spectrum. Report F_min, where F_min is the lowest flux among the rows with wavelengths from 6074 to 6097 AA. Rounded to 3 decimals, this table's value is 10.550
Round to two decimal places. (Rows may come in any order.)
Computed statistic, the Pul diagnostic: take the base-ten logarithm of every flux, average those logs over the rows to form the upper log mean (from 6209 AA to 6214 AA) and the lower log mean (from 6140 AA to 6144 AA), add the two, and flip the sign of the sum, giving -2.13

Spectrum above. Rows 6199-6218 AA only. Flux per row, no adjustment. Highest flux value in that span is 11.39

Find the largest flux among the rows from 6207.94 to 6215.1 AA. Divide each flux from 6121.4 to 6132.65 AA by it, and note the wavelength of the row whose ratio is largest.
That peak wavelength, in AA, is 6127.71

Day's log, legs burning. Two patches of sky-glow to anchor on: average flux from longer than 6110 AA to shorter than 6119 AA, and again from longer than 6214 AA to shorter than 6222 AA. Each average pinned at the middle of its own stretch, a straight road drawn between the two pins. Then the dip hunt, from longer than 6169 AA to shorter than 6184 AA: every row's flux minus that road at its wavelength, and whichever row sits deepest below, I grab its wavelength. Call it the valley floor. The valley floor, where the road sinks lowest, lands 6170.18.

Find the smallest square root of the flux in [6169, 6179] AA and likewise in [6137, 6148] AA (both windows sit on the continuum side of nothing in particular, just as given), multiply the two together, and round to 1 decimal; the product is 10.1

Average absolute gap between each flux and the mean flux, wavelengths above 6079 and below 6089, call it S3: 0.19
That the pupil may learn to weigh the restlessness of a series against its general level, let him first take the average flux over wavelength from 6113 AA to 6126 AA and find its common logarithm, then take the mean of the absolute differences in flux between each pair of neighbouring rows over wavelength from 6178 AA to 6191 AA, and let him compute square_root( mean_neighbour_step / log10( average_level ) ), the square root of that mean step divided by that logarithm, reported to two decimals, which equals 0.45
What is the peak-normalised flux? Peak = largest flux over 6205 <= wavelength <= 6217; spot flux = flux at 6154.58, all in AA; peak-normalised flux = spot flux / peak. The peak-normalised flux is 0.97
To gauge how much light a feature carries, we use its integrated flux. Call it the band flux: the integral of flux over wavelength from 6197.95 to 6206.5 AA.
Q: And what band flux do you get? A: 92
